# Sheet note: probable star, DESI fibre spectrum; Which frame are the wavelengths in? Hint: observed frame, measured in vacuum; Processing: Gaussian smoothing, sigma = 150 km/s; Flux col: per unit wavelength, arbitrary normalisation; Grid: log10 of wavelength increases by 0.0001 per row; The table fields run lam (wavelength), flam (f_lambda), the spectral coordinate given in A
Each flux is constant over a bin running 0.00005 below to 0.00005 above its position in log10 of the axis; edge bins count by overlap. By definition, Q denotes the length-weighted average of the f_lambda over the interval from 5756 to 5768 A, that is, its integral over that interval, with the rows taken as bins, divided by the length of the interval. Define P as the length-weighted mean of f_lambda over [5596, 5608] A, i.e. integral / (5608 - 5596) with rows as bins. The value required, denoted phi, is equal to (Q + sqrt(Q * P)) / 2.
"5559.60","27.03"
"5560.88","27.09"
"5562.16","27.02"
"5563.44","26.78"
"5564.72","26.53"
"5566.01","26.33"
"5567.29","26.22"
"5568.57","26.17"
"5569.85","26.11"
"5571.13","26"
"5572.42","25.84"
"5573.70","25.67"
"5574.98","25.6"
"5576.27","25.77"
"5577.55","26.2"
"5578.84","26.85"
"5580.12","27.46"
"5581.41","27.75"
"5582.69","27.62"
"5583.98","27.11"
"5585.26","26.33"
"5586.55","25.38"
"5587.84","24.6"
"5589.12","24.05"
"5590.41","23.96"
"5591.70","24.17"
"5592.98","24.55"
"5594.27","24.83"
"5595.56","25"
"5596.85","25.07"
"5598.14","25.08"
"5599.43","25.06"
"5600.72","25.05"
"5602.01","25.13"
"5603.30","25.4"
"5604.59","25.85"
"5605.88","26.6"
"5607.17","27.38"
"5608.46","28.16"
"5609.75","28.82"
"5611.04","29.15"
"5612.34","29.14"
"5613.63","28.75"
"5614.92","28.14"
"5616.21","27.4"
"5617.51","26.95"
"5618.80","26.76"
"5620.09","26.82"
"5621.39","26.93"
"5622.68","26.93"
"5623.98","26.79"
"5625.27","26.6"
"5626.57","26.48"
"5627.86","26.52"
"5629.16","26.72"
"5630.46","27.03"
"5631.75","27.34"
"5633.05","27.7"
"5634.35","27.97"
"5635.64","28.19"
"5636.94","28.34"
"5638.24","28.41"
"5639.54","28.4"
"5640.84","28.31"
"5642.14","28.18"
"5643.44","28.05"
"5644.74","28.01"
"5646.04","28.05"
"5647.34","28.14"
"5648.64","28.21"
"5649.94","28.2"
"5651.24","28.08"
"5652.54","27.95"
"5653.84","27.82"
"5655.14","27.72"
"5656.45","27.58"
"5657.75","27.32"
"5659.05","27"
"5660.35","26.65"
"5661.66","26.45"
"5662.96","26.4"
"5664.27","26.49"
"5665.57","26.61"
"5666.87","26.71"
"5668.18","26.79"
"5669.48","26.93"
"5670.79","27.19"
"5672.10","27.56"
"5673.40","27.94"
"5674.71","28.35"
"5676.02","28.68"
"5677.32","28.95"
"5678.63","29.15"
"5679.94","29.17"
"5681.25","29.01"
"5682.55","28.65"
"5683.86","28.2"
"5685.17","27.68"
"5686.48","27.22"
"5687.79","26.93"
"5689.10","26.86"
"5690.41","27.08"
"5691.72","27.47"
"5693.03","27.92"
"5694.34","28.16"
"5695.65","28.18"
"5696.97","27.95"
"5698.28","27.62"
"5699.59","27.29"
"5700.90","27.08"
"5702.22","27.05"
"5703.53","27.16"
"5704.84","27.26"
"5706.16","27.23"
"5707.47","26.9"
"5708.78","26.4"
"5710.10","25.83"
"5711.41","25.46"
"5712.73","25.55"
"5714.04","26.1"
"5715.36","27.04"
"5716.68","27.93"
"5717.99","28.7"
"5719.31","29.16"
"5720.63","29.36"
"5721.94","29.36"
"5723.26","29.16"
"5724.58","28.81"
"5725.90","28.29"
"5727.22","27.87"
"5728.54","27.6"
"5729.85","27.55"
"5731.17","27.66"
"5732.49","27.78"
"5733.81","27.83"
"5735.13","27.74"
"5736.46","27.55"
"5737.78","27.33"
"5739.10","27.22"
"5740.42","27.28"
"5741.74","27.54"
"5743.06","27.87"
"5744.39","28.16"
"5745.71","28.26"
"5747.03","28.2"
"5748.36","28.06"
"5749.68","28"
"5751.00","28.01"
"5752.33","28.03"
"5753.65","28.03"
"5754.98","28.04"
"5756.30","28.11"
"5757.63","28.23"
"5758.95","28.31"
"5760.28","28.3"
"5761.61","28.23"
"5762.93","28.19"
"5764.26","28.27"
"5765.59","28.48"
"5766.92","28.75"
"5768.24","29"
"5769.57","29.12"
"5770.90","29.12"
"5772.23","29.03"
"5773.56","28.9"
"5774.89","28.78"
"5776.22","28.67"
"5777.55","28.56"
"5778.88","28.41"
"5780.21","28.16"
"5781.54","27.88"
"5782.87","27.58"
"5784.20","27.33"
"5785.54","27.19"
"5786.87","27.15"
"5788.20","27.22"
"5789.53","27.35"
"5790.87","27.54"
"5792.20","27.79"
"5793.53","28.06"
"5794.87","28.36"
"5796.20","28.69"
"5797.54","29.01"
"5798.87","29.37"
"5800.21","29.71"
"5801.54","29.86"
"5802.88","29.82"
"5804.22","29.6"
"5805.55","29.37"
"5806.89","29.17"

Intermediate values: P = 25.7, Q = 28.4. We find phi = 27.7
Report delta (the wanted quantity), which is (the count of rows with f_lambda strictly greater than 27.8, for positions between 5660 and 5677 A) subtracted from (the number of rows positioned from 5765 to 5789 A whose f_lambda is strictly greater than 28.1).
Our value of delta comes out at 9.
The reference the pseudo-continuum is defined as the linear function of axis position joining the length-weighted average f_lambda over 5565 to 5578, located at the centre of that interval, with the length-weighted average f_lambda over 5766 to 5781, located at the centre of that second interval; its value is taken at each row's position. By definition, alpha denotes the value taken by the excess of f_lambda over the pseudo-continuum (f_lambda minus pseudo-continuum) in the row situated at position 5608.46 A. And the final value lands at 1.7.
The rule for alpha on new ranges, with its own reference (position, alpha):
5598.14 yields -1.3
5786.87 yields -1.8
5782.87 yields -1.3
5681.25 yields 1.5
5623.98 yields 0.1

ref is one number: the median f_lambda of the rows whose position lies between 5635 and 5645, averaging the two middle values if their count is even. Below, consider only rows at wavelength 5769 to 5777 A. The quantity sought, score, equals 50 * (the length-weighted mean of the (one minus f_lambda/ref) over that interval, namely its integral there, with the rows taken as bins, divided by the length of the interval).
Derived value -1.2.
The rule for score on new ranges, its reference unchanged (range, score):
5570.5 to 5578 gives 4.3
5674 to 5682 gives -1.1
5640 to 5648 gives 0.2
